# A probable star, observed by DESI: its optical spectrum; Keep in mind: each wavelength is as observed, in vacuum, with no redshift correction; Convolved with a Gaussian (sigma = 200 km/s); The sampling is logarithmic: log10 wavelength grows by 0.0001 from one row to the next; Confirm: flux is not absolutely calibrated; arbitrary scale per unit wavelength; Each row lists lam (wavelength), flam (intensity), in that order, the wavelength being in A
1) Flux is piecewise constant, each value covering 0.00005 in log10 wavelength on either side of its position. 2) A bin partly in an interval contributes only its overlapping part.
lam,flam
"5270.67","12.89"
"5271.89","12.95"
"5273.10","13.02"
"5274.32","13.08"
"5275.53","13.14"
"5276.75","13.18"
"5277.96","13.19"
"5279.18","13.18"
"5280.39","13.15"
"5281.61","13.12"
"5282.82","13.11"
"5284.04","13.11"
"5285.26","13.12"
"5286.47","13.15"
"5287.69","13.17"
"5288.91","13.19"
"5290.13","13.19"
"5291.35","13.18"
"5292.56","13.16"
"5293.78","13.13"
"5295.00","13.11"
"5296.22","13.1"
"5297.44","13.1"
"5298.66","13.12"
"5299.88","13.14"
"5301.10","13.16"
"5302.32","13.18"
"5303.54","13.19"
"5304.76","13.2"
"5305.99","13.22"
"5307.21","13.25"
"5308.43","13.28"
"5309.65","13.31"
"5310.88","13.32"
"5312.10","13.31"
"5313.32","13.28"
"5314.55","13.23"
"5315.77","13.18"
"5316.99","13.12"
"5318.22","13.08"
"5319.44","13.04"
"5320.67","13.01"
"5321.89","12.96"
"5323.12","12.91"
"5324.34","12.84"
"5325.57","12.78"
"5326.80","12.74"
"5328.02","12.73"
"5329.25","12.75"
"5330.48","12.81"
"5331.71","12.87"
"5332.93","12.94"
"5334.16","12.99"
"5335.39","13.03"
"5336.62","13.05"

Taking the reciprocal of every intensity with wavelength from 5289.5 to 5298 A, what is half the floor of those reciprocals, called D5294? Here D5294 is 0.0379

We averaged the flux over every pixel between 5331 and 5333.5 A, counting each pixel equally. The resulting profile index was 12.9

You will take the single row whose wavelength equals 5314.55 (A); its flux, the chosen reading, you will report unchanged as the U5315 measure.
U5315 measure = 13.23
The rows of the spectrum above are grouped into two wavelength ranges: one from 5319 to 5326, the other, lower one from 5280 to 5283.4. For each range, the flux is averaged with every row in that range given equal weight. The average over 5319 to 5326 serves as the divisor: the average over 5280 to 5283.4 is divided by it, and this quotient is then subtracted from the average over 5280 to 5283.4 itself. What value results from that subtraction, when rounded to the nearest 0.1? 12.1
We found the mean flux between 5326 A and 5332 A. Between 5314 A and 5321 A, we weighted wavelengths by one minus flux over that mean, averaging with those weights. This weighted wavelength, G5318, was 5317.1 A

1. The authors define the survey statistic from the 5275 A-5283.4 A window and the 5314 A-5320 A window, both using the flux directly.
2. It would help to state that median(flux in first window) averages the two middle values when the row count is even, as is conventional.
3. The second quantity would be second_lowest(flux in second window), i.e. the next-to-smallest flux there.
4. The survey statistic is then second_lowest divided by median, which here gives 0.995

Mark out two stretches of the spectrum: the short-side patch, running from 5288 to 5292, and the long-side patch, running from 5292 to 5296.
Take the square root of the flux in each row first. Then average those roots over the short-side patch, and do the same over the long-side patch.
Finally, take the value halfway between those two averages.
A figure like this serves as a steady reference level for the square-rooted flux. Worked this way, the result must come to 3.63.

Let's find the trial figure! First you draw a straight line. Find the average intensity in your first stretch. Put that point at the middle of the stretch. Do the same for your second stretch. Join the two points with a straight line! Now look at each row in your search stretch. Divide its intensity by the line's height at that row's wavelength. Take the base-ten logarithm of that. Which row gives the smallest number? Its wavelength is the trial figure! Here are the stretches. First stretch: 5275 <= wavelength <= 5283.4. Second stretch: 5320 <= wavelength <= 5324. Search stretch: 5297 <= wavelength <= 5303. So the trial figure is 5297.44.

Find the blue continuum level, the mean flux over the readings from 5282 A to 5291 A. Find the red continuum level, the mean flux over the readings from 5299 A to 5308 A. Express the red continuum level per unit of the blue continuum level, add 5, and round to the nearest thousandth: 6.003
